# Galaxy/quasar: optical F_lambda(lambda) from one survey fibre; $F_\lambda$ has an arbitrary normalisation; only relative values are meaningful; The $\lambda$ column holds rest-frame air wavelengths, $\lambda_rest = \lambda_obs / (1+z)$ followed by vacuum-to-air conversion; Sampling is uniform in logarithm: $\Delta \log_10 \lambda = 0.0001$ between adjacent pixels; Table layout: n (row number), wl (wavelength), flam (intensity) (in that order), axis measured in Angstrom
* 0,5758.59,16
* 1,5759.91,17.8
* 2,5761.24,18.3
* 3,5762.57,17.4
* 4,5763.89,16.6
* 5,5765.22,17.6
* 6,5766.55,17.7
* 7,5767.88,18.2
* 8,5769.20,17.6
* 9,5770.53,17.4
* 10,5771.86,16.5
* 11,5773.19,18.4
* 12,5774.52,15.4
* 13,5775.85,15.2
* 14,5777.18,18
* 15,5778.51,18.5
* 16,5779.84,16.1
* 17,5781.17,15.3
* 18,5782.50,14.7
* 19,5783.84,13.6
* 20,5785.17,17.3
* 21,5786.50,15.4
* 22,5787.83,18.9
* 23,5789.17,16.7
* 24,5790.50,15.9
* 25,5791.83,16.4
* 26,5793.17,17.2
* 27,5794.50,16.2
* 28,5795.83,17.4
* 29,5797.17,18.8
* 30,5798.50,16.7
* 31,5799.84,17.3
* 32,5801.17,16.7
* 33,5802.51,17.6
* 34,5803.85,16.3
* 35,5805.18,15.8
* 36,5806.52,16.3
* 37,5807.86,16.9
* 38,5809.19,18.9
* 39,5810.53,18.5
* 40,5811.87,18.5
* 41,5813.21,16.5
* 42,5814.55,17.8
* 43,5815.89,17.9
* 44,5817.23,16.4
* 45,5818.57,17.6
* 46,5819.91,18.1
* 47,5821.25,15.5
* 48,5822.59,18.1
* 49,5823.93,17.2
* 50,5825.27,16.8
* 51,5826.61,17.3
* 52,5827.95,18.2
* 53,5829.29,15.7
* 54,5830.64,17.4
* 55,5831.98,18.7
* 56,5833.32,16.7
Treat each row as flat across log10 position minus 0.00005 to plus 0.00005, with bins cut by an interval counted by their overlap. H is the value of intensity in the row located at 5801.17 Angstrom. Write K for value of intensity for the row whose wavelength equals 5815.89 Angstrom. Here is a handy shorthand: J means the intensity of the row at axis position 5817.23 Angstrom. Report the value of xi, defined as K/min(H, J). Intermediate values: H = 16.7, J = 16.4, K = 17.9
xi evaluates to 1.09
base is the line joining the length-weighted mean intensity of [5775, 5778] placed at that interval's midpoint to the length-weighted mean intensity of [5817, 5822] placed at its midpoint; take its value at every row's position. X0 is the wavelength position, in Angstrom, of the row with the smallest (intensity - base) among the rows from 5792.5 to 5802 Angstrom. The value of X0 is 5794.50 Angstrom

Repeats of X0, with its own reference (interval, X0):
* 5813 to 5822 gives 5821.25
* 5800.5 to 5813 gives 5805.18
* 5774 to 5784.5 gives 5783.84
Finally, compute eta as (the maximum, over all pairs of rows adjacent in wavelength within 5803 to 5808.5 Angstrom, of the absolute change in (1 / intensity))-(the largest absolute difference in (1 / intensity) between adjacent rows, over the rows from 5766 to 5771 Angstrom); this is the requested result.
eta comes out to 0.000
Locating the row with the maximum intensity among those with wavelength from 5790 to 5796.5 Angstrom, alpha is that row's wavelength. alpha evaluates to 5795.83 Angstrom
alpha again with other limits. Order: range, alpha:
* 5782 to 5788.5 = 5787.83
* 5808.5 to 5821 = 5809.19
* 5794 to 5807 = 5797.17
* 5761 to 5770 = 5761.24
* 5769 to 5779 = 5778.51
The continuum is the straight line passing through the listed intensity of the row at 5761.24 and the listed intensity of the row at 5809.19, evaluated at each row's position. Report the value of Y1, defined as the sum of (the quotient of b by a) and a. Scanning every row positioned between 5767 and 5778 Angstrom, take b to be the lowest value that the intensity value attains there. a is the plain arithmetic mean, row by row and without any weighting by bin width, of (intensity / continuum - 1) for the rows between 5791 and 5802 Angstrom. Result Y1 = -172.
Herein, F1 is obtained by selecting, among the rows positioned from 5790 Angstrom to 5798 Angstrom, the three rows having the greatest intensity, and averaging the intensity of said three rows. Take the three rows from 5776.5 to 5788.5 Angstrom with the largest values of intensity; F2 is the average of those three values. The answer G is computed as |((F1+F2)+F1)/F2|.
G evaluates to 2.93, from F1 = 17.80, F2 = 18.5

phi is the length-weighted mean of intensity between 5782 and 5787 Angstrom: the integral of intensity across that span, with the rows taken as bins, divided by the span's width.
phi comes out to 15.3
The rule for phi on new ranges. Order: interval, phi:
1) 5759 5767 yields 17.5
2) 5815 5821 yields 17.4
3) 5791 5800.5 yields 17.1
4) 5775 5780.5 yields 16.9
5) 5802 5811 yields 17.2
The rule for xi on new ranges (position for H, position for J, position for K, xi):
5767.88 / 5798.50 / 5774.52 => 0.92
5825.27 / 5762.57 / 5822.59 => 1.08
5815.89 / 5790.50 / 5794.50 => 1.02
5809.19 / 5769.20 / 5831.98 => 1.06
